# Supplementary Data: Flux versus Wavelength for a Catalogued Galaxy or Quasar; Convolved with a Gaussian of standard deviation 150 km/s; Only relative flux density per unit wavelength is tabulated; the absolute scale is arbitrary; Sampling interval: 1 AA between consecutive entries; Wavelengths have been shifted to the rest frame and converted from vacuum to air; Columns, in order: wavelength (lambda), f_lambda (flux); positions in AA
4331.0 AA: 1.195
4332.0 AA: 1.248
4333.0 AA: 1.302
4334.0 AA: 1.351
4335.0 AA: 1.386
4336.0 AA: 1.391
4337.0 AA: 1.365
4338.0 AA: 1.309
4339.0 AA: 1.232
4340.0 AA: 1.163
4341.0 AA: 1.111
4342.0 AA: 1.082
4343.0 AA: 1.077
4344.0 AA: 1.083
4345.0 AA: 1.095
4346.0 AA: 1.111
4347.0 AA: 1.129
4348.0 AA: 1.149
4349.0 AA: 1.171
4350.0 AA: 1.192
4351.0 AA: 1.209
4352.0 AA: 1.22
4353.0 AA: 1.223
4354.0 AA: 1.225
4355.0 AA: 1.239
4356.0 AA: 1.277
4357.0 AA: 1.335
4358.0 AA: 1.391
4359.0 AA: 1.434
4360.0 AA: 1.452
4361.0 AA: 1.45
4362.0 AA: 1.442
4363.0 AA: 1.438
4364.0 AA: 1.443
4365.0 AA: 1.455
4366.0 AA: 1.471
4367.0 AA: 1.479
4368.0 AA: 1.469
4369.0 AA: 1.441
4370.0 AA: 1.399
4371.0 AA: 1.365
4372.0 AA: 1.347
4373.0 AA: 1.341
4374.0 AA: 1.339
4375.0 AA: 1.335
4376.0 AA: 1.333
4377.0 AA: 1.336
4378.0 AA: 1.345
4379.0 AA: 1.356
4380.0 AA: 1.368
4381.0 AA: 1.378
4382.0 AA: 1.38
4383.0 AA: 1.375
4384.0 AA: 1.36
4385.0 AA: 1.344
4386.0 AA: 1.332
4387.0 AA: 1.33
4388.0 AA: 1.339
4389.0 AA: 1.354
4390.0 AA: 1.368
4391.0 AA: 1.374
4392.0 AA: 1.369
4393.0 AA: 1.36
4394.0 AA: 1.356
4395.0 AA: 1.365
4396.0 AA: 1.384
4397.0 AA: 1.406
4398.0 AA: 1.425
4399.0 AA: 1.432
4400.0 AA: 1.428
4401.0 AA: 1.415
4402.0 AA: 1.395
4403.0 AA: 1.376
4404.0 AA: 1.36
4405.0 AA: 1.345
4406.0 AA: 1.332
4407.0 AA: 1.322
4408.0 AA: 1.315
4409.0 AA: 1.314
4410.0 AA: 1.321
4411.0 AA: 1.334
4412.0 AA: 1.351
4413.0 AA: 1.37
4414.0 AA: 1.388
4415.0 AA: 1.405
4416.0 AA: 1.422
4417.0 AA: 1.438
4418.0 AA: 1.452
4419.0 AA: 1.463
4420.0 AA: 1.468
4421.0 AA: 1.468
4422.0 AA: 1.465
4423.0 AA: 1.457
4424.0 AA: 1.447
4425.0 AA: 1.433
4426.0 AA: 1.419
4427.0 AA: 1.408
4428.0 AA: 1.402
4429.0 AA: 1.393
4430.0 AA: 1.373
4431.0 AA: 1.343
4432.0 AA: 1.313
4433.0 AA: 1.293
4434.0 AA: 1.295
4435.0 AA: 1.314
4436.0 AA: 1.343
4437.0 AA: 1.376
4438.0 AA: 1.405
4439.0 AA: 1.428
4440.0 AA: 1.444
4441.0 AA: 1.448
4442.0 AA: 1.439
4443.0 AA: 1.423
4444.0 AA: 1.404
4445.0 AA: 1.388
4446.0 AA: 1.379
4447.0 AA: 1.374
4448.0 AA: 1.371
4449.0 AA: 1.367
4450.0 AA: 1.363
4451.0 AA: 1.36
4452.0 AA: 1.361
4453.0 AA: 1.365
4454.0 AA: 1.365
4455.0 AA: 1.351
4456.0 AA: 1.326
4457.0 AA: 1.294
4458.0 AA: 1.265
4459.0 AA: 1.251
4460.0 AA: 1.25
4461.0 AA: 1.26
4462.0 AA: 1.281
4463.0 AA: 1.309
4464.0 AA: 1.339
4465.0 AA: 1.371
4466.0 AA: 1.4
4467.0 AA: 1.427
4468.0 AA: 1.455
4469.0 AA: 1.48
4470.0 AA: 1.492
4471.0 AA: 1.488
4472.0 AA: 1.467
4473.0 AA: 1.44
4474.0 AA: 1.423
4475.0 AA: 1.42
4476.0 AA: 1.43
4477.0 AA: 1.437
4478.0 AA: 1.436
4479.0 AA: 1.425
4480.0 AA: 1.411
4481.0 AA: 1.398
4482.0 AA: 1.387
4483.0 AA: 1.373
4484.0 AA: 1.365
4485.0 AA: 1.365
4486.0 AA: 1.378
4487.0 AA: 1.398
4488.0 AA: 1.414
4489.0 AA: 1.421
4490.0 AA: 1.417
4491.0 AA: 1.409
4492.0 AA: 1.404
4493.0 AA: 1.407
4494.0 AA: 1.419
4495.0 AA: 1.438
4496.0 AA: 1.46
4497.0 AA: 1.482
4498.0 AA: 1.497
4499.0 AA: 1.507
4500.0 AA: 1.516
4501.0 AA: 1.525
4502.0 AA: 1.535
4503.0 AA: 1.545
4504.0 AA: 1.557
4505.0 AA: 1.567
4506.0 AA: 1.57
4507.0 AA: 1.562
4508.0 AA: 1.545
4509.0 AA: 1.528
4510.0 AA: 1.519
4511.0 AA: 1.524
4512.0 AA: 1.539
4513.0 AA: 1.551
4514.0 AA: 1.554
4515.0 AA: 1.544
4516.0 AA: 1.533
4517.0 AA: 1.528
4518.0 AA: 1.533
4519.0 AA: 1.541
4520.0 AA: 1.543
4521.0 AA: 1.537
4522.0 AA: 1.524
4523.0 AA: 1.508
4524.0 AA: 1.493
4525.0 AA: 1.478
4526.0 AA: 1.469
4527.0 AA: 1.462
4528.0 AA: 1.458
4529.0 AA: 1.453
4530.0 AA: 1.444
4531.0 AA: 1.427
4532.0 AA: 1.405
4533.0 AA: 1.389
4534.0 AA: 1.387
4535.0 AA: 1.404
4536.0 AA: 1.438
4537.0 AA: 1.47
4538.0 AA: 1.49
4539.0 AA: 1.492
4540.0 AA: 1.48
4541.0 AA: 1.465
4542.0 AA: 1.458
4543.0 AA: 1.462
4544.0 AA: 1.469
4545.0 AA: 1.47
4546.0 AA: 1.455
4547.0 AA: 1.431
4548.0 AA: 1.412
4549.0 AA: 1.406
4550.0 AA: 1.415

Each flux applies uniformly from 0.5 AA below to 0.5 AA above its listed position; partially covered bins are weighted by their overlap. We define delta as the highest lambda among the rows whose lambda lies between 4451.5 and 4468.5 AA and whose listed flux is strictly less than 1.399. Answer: 4465.0 AA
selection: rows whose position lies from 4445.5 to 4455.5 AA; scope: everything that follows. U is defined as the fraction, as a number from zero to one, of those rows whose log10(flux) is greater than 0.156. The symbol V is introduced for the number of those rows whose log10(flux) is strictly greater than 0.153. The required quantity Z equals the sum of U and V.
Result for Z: 0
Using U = 0.00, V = 0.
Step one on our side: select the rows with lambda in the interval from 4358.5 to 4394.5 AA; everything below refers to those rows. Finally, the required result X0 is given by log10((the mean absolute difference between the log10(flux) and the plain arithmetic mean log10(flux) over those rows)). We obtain -1.9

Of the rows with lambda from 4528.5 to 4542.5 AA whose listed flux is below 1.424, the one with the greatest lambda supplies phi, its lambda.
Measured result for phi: 4535.0 AA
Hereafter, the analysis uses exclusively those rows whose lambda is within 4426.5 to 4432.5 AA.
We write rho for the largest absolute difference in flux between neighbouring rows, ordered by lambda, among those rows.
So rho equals 0.0300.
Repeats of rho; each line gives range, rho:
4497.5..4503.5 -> 0.0100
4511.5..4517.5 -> 0.0120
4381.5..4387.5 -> 0.0160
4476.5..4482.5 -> 0.0140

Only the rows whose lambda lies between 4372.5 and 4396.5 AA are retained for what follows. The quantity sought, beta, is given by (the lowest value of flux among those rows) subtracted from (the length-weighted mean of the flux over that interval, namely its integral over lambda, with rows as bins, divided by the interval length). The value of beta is 0.03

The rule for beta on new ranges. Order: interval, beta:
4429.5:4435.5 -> 0.03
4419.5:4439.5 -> 0.10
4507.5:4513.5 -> 0.02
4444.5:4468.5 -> 0.09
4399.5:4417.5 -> 0.05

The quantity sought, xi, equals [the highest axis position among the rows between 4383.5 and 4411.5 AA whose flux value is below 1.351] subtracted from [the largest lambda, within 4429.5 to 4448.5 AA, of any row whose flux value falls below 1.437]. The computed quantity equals 37 AA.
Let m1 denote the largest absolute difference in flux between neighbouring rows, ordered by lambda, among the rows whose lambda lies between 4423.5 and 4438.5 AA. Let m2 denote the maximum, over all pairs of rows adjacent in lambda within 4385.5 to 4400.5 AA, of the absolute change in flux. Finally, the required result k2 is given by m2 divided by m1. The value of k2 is 0.7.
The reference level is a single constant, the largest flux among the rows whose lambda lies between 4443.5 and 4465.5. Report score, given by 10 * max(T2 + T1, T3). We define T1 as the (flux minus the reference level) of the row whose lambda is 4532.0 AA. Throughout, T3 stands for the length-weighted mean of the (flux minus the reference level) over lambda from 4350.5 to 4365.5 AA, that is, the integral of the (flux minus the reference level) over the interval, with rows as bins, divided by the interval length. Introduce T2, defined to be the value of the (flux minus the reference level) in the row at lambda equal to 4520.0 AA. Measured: 1.4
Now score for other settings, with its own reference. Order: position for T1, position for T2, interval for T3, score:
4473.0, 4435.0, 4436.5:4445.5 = 0.1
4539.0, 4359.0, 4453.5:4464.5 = 1.2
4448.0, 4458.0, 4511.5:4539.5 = 0.8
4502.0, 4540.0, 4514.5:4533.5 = 2.1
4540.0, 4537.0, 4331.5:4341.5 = 1.4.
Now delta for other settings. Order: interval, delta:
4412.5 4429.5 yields 4429.0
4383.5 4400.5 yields 4396.0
